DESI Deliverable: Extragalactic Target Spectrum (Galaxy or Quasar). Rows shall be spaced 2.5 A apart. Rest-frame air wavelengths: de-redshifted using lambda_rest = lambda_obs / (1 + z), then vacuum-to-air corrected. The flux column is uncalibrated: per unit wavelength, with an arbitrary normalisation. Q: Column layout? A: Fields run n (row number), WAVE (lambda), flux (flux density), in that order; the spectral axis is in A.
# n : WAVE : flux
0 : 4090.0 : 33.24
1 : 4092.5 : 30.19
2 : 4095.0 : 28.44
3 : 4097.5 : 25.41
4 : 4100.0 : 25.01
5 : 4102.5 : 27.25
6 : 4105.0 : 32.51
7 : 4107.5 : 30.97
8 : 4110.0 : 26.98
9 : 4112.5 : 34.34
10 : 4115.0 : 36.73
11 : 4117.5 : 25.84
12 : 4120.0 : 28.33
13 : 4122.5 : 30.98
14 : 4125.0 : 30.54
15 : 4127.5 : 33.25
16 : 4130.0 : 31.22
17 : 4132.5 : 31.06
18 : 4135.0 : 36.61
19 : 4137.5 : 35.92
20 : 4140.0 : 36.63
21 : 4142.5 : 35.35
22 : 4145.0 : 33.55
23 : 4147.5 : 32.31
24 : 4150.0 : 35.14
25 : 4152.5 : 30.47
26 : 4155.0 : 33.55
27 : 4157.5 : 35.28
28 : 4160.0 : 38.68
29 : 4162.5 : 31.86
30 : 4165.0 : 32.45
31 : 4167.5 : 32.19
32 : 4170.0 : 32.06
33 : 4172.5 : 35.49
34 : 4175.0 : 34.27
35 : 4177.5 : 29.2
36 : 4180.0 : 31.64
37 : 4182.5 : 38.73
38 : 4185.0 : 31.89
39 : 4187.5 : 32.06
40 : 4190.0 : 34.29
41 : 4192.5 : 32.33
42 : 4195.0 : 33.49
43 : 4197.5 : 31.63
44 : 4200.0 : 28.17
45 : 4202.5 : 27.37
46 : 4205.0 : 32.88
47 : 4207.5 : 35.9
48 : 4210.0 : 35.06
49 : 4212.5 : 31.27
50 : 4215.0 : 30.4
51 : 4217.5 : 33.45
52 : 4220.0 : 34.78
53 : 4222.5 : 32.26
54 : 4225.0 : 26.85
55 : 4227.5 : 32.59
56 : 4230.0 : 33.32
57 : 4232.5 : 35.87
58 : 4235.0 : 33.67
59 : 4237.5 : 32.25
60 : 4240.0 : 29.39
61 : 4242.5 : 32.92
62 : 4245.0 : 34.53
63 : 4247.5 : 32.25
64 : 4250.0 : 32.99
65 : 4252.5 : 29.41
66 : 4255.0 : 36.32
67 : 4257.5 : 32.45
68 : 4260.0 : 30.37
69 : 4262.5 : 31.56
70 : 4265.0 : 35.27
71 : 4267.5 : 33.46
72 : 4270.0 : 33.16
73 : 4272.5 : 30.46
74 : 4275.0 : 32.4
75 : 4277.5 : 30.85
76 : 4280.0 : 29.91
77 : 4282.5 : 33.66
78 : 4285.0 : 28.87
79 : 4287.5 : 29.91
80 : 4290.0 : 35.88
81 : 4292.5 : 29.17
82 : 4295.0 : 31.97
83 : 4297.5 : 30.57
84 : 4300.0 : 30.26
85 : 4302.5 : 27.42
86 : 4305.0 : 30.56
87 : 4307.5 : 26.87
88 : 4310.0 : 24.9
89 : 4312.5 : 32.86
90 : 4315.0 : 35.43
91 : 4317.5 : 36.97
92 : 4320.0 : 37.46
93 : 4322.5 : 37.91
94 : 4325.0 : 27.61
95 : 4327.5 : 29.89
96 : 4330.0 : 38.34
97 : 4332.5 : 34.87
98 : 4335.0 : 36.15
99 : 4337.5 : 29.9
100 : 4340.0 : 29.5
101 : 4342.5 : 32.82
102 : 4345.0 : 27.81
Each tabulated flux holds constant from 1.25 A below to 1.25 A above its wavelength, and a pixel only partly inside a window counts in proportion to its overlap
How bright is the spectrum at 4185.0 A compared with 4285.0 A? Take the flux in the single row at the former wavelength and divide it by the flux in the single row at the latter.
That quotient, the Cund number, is 1.10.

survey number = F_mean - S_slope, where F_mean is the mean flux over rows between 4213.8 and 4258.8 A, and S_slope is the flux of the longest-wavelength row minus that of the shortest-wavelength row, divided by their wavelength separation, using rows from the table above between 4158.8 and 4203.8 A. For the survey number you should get 32.8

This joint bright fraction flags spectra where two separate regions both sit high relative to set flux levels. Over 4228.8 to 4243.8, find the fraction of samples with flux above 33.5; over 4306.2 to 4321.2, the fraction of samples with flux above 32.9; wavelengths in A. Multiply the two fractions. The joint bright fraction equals 0.17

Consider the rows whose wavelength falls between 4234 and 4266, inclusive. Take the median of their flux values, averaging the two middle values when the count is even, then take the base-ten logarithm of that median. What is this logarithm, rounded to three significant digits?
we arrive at 1.51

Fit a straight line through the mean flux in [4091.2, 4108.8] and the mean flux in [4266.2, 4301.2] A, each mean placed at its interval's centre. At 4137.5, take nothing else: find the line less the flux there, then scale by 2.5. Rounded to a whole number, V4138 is -17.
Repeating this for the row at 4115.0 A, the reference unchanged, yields -20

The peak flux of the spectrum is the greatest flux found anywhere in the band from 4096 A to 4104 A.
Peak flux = 27.25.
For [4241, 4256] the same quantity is 36.32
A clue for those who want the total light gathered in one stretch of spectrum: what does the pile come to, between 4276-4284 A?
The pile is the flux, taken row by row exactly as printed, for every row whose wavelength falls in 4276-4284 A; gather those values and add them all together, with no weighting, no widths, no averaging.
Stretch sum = 94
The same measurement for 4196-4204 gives 87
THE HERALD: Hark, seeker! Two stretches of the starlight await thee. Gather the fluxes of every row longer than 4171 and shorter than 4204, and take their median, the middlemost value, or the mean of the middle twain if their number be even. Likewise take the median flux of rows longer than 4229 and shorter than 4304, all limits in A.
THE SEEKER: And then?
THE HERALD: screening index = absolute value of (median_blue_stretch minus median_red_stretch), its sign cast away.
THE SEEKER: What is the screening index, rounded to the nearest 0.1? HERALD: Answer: 0.2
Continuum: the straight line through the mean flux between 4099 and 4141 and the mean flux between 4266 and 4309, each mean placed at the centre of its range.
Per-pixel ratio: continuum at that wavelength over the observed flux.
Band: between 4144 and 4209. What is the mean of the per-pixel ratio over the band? 0.954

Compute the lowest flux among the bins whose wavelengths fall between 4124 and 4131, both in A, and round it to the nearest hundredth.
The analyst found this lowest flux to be 30.54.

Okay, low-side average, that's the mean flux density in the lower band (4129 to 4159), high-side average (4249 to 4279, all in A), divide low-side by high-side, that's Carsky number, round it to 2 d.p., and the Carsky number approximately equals 1.05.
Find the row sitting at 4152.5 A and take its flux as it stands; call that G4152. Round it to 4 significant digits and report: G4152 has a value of 30.47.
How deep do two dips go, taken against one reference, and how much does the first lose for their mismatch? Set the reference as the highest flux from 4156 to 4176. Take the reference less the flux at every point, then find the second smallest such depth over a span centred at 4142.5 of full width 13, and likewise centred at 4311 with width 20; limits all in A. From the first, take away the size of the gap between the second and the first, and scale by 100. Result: 171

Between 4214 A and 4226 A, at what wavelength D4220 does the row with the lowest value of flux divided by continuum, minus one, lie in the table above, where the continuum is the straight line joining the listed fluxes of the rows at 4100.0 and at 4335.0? 4225.0 A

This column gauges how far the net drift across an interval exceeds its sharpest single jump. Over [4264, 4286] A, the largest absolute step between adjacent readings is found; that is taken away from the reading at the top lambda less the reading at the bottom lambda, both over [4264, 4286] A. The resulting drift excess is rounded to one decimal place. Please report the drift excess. -11.2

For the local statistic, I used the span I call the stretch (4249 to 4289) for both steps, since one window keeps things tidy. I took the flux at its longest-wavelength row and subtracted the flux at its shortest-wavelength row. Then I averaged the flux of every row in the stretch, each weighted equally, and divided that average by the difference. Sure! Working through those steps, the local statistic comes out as -10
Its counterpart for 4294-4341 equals -13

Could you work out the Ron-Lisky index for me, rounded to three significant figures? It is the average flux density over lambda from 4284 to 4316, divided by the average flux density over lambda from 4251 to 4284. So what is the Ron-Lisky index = 0.941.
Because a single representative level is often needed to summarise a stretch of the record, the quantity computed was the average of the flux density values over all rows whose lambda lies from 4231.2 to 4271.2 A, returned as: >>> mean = 32.9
